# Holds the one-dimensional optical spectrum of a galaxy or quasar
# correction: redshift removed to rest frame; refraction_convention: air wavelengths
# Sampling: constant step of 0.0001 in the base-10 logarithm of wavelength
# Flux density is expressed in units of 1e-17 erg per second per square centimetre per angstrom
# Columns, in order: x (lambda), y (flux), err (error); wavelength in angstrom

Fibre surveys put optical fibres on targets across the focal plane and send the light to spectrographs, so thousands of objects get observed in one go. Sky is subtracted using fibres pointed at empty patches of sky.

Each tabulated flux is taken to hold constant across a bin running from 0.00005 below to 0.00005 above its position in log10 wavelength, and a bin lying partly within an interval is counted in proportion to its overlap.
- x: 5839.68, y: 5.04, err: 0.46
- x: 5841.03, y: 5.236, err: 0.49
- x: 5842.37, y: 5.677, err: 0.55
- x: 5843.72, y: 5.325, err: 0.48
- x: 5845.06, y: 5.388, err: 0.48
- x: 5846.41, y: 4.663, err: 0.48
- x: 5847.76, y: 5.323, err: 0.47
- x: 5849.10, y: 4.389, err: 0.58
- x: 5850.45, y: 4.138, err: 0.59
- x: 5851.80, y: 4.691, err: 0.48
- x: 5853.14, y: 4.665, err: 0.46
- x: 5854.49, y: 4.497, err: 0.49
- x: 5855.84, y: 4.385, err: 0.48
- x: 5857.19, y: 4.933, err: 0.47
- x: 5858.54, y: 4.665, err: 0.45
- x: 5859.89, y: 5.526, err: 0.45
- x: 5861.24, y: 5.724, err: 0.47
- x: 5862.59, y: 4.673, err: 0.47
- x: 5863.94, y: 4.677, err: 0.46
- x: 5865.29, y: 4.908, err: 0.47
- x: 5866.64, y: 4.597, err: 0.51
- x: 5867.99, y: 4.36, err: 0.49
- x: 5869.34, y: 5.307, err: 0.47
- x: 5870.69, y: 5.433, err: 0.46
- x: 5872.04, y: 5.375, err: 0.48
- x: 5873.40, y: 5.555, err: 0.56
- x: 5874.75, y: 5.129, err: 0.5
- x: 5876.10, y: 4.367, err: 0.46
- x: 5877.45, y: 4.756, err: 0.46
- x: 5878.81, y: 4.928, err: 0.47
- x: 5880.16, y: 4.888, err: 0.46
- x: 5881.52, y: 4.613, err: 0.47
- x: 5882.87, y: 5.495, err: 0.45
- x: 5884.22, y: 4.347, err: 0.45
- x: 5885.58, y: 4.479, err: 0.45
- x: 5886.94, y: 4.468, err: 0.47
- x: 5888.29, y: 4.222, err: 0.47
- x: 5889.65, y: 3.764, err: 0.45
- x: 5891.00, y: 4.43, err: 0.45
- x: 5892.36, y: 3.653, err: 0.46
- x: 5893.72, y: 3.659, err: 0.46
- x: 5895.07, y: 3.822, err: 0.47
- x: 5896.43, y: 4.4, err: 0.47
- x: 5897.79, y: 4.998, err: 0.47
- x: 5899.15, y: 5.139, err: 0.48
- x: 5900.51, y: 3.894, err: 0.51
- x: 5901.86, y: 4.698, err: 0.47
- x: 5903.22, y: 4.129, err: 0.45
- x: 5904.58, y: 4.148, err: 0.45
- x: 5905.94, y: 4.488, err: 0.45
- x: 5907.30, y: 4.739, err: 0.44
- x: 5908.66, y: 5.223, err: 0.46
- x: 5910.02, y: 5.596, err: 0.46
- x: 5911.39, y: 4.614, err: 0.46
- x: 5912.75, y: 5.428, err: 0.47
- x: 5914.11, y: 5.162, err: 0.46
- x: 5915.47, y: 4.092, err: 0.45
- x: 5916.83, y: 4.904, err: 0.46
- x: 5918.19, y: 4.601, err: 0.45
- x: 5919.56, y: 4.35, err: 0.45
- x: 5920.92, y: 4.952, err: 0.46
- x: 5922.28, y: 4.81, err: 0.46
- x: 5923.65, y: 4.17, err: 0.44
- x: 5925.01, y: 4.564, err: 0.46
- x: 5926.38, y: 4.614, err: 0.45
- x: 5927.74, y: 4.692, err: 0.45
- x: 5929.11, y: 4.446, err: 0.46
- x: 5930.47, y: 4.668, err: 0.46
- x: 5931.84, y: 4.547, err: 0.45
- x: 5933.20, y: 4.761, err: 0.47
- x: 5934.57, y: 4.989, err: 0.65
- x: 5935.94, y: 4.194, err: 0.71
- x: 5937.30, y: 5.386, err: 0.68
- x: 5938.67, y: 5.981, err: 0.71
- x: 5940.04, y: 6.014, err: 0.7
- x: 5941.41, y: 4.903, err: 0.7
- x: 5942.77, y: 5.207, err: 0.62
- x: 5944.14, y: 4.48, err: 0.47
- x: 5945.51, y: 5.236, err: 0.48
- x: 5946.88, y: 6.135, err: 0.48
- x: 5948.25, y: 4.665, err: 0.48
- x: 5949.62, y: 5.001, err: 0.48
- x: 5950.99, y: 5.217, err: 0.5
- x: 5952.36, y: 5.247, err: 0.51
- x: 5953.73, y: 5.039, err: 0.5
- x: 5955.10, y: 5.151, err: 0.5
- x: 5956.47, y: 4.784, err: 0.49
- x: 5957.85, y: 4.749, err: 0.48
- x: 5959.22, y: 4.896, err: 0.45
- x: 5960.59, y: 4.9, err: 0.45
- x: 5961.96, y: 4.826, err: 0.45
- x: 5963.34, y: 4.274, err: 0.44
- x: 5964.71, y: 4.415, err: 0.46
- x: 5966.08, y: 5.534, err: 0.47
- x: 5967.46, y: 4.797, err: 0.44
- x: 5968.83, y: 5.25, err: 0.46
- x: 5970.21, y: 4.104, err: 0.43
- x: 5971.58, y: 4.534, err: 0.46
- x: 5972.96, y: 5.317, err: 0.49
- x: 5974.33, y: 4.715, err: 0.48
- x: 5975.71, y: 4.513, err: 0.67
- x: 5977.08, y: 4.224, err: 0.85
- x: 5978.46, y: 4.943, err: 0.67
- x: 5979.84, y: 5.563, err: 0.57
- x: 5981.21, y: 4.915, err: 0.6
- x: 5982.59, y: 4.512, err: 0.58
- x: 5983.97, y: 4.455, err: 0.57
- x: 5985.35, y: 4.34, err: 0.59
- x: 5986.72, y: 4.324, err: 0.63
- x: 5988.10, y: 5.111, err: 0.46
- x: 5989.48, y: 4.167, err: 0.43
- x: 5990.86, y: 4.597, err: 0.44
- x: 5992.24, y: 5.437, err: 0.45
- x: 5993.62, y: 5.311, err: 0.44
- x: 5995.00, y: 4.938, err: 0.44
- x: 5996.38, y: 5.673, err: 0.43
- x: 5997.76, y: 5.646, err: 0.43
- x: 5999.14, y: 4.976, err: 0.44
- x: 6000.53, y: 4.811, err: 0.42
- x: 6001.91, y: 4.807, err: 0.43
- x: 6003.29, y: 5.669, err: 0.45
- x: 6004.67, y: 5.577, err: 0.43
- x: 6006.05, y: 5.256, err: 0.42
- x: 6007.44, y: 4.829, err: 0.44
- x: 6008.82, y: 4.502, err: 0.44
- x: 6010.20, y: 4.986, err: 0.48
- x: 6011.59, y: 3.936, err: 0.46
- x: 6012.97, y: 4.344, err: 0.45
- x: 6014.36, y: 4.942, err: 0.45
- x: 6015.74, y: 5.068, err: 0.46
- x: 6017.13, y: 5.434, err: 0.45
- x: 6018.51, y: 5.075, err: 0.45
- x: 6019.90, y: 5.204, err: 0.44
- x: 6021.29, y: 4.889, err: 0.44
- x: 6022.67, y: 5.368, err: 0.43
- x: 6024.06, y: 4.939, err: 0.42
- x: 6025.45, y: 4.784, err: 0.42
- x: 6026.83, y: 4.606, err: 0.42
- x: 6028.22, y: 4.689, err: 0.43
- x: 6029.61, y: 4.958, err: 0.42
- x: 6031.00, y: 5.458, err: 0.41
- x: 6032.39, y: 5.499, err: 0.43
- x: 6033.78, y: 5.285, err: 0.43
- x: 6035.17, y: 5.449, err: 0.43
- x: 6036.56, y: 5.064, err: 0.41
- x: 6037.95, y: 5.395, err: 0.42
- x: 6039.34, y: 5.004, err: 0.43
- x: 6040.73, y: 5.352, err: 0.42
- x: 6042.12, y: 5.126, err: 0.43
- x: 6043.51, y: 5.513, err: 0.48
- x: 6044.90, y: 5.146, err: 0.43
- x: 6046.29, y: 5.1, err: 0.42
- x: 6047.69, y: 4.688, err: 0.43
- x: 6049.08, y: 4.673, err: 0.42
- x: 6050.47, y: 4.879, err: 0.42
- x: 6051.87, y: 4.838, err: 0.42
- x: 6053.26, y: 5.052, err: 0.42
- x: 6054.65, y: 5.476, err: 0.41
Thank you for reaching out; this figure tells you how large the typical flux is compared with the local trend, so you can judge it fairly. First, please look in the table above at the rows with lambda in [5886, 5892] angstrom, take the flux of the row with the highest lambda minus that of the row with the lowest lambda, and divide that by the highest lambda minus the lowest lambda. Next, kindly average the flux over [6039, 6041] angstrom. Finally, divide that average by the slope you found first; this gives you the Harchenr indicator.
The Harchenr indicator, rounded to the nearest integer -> -553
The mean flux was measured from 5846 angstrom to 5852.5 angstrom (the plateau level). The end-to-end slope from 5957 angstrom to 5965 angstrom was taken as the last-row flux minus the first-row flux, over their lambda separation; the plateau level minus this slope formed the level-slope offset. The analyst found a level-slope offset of 4.7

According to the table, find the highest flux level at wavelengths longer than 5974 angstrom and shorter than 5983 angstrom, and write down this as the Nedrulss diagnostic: 5.563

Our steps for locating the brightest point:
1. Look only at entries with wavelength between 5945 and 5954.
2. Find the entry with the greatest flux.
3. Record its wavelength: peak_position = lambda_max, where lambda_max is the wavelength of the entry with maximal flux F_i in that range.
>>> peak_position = 5946.88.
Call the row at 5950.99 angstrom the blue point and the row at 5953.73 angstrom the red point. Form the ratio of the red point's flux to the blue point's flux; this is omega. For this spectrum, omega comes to 0.97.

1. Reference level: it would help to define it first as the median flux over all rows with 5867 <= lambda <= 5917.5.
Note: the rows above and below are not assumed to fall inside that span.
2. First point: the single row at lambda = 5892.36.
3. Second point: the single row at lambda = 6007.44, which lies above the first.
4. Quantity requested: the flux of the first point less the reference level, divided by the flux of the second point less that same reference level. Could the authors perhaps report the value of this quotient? -4.5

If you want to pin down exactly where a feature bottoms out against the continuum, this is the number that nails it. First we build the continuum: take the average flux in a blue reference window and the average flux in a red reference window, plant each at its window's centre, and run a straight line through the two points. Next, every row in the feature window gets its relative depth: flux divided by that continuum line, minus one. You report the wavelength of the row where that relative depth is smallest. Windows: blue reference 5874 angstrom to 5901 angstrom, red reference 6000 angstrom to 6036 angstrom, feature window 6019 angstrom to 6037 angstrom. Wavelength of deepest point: 6026.83 angstrom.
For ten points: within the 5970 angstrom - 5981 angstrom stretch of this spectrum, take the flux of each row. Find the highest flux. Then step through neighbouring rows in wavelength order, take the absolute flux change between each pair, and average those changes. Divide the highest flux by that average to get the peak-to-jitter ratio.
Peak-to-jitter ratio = 11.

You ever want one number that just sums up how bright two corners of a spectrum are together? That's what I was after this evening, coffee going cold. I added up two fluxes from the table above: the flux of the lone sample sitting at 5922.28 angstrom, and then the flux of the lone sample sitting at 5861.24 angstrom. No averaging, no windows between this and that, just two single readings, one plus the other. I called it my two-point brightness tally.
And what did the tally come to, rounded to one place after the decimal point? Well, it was 10.5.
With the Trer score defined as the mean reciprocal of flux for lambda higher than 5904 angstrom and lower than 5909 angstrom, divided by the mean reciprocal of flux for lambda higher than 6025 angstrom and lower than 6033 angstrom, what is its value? 1.08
